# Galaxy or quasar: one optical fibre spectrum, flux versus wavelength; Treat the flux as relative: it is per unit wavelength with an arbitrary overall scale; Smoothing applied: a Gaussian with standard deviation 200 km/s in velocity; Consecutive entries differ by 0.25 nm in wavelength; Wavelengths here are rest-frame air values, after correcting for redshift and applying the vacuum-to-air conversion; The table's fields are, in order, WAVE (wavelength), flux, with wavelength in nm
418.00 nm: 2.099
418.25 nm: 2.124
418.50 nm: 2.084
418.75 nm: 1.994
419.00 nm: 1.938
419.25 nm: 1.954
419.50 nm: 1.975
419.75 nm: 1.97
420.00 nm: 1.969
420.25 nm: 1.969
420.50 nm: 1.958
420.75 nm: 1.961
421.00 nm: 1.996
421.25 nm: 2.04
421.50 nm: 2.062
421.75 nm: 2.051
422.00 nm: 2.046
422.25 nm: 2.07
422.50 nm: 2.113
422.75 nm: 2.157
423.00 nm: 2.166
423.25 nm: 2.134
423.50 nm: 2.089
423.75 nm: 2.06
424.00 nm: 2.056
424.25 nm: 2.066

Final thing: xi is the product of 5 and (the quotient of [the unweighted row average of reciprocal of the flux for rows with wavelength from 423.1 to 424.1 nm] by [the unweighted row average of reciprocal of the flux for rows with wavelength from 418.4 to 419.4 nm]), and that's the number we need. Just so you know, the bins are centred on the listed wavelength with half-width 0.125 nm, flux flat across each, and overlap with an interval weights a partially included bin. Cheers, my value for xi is 4.78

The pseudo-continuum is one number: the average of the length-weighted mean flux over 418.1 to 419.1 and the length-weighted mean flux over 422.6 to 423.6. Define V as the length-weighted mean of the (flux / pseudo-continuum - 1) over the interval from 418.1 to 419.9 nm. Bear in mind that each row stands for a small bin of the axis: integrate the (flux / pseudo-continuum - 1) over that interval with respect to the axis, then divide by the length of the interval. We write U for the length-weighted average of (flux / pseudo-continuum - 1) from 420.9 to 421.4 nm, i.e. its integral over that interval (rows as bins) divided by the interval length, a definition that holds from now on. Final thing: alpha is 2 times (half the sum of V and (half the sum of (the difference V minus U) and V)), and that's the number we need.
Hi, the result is -0.06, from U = -0.032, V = -0.039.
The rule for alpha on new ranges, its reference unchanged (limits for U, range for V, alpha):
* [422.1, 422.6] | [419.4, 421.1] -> -0.11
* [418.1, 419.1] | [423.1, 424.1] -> 0.01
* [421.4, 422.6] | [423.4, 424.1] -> -0.01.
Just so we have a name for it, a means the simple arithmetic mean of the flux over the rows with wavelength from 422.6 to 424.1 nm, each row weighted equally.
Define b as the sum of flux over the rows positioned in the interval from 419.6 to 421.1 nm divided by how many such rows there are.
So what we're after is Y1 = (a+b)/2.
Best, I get 2.040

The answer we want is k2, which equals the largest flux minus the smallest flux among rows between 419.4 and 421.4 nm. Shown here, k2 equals 0.082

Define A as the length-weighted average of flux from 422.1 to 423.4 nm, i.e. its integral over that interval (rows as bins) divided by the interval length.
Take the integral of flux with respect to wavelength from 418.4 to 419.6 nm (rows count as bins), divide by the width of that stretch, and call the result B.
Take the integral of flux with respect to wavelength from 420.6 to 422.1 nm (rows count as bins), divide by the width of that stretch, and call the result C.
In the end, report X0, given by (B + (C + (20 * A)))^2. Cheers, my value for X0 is 2165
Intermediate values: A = 2.13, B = 1.99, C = 2.02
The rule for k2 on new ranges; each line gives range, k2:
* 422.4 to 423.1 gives 0.053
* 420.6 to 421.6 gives 0.101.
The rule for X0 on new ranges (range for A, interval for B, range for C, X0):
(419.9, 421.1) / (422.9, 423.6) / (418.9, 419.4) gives 1890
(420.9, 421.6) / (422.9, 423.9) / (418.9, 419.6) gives 2000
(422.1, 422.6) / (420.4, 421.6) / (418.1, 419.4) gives 2096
